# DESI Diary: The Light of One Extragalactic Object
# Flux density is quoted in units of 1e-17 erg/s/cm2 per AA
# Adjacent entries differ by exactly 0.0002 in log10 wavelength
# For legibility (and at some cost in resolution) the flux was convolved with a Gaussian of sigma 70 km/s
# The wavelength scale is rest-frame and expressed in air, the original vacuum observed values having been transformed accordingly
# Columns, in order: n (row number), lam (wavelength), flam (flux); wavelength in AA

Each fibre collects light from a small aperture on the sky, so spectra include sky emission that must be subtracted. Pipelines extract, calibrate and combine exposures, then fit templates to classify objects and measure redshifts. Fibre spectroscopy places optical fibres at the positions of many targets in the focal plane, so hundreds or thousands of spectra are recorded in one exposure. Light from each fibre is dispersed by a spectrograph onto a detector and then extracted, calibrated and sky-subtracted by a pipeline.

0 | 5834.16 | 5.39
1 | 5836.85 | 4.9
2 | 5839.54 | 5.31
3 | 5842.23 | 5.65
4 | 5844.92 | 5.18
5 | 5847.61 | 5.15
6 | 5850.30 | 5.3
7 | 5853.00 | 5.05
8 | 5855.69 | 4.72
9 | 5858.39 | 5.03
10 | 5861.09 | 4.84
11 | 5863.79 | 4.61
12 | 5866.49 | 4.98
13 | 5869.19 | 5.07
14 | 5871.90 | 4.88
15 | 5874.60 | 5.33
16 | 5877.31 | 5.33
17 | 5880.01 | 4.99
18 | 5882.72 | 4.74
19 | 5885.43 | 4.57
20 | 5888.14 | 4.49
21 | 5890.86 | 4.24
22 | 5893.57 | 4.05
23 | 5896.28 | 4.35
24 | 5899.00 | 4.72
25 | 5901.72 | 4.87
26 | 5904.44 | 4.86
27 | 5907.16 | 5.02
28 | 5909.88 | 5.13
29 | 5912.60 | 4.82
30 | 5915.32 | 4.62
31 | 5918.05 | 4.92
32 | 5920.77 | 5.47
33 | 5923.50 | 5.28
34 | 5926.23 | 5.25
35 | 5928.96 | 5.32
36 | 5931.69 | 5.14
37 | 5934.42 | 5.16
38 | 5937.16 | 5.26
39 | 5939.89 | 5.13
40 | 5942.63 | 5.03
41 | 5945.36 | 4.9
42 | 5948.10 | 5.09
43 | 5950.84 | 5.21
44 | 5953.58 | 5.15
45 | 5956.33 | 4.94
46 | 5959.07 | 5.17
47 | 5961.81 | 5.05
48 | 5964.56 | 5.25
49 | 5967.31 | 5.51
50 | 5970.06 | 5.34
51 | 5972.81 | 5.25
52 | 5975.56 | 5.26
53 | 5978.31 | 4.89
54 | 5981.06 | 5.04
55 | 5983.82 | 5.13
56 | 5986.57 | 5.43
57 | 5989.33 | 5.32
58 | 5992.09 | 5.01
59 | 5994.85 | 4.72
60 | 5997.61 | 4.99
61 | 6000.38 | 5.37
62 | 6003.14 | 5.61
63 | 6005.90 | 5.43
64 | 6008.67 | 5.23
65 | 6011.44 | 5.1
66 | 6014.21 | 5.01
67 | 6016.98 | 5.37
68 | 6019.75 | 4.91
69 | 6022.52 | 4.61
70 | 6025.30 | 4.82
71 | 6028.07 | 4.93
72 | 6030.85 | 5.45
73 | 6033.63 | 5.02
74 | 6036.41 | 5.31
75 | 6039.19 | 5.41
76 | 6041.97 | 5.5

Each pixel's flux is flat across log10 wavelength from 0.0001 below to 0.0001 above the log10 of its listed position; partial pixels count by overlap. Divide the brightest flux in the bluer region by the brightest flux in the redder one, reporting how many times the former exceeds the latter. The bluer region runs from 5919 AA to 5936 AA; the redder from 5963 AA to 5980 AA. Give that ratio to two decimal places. 0.99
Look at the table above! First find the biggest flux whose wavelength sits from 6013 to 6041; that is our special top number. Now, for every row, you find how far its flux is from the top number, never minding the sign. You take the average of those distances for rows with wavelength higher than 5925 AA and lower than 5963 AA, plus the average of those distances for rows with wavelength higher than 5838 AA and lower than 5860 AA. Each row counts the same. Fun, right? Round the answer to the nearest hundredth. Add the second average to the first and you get 0.65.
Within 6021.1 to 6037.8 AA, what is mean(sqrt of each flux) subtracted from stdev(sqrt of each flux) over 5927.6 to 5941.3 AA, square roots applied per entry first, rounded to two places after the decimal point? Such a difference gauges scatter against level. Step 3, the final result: -2.22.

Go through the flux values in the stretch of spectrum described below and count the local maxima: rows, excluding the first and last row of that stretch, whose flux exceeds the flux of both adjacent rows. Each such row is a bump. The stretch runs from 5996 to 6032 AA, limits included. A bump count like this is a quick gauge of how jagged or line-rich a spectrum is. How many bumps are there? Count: 2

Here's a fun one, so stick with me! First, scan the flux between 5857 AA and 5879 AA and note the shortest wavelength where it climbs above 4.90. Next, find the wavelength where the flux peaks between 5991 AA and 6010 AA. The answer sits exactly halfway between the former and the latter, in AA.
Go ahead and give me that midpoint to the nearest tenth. 5930.8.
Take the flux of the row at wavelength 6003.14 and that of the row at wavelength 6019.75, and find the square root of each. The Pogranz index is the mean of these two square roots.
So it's 2.29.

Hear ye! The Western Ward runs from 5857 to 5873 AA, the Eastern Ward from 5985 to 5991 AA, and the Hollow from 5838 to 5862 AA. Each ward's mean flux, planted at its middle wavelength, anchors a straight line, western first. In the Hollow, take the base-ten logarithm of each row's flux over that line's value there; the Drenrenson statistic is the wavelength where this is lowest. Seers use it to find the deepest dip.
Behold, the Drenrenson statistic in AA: 5855.69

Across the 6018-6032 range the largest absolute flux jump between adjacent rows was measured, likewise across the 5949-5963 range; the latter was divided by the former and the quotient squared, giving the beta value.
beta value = 0.2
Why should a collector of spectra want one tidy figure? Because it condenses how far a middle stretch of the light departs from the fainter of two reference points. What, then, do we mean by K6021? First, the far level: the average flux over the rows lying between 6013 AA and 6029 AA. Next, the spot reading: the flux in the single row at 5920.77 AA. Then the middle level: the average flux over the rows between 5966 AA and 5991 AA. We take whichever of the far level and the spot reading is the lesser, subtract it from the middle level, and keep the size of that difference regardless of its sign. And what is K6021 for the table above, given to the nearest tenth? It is 0.3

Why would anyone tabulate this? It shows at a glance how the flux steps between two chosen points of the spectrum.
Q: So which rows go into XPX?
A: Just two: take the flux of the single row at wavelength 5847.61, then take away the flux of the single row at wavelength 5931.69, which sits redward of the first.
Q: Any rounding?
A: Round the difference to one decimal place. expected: 0.0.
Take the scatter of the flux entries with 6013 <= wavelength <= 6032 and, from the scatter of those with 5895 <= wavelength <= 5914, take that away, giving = -0.05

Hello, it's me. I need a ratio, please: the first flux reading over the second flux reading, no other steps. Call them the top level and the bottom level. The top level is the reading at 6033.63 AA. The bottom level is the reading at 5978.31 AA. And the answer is 1.03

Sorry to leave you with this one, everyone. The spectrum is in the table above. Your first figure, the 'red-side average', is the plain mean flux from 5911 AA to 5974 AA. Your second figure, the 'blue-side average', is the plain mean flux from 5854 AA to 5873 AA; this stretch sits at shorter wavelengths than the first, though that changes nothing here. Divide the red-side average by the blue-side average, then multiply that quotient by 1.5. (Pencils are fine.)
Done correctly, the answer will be 1.58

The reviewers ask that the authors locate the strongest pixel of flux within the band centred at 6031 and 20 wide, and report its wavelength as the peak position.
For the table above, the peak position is 6030.85 AA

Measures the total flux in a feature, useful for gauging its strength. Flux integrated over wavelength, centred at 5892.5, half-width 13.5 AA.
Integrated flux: 124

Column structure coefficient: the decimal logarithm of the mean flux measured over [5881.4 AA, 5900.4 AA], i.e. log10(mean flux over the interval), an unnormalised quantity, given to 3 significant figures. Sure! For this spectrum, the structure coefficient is 0.648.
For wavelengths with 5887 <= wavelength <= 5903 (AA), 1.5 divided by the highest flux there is 0.308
